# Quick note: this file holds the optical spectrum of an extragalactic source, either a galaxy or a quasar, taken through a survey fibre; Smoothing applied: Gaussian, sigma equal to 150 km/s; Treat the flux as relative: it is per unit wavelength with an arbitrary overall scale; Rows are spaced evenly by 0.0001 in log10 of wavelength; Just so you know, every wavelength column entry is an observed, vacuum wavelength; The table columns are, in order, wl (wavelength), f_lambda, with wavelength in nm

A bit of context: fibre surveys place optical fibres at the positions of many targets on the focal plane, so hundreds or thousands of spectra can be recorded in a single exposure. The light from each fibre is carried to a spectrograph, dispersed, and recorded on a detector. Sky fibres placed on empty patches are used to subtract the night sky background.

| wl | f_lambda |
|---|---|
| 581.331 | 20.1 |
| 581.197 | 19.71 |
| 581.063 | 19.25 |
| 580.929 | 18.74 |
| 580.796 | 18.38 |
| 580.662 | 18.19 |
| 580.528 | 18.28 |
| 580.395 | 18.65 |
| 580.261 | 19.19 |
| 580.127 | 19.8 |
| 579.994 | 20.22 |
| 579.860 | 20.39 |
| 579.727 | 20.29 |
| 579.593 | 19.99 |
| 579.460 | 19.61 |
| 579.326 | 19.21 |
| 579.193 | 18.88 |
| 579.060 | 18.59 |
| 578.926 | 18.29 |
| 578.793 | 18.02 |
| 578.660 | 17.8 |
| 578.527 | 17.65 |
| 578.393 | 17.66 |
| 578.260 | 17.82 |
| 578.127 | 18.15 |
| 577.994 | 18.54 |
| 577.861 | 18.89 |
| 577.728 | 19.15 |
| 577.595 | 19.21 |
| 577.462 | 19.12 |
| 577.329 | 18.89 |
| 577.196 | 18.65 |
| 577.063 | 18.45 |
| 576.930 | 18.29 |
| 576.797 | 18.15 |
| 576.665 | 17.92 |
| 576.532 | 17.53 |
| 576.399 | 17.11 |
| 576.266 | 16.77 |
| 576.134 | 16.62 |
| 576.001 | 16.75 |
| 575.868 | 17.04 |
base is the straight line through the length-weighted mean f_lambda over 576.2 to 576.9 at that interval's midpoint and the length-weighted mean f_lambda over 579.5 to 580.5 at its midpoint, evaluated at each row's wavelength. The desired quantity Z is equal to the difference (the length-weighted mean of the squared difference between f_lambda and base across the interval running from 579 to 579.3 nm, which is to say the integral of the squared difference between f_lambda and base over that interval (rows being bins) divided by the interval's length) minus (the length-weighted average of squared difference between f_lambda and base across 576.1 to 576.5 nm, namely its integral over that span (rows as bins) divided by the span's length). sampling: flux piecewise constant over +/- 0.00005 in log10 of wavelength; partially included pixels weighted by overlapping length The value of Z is -0.08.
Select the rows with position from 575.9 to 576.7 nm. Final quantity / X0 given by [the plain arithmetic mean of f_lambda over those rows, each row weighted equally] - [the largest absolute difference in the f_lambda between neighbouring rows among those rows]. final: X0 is 16.7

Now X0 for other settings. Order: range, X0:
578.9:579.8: 18.9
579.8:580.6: 18.8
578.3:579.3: 17.8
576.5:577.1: 17.7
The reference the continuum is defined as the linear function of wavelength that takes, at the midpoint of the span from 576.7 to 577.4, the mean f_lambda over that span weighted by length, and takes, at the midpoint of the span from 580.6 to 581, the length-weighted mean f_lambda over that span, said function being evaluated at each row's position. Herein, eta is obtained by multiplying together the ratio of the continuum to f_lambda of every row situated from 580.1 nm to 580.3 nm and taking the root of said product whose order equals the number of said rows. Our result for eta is 0.95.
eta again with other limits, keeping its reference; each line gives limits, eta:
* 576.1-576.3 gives 1.11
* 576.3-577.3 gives 1.03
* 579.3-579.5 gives 0.95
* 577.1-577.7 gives 0.97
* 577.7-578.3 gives 1.00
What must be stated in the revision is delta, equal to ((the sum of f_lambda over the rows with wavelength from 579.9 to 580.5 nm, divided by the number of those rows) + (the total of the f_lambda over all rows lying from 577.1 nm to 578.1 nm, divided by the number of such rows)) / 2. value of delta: 19.2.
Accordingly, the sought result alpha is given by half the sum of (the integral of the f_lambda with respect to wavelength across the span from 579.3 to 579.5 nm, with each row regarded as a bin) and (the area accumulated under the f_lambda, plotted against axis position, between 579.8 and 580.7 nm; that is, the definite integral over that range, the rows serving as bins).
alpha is 11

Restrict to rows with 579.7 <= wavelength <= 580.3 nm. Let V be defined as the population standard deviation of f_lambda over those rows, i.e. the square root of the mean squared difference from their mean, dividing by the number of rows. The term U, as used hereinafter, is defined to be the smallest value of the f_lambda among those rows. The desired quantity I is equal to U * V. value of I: 8.5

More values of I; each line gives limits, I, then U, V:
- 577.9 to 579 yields 5.3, 17.65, 0.30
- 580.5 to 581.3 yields 10.1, 18.19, 0.55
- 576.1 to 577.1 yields 11.0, 16.62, 0.66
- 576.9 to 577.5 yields 5.4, 18.29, 0.30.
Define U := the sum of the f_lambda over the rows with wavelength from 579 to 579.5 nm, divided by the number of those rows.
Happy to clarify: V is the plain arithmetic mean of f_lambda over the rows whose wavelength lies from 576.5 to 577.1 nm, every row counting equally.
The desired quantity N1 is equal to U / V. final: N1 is 1.06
